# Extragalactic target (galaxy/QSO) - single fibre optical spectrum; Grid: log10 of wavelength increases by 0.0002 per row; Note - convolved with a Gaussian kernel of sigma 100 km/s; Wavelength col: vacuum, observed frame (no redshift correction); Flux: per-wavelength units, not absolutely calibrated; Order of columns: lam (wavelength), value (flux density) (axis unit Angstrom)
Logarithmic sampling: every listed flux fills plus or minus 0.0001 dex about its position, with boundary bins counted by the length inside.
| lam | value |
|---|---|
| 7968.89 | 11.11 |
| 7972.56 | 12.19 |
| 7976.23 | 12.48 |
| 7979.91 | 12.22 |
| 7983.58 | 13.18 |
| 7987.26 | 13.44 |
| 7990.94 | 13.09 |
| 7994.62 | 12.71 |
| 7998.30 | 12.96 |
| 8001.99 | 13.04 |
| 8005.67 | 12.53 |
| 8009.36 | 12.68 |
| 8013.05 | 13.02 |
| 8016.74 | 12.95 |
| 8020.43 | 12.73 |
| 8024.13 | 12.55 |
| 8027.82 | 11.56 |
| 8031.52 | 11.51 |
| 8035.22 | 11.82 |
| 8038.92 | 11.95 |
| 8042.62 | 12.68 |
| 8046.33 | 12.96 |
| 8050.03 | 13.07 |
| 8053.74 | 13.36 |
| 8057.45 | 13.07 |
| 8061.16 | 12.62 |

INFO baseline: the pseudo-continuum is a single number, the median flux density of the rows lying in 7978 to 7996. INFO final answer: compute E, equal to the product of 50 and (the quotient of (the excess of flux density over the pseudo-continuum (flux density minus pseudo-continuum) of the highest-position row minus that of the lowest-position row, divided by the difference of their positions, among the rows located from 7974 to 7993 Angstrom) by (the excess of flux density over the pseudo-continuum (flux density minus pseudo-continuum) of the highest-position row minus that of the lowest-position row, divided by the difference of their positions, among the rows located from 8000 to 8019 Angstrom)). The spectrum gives -340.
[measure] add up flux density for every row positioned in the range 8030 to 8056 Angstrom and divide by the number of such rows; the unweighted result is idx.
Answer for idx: 12.5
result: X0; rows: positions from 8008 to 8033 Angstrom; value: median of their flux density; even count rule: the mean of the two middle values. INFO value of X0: 12.7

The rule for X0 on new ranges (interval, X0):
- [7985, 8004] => 13.0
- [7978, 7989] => 13.2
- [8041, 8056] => 13.0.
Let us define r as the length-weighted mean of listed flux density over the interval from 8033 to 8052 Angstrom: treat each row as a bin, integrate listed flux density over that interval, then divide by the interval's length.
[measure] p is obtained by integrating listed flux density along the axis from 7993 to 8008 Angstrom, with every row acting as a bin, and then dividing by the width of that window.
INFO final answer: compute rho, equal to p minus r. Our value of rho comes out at 0.3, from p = 12.8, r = 12.48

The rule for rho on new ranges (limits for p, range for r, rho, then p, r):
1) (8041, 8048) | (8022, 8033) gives 0.9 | 12.8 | 11.91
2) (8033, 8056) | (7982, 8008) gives -0.4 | 12.6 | 12.98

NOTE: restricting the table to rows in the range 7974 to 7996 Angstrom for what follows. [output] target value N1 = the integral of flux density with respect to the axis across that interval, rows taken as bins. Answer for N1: 283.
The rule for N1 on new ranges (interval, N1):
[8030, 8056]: 325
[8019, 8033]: 169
